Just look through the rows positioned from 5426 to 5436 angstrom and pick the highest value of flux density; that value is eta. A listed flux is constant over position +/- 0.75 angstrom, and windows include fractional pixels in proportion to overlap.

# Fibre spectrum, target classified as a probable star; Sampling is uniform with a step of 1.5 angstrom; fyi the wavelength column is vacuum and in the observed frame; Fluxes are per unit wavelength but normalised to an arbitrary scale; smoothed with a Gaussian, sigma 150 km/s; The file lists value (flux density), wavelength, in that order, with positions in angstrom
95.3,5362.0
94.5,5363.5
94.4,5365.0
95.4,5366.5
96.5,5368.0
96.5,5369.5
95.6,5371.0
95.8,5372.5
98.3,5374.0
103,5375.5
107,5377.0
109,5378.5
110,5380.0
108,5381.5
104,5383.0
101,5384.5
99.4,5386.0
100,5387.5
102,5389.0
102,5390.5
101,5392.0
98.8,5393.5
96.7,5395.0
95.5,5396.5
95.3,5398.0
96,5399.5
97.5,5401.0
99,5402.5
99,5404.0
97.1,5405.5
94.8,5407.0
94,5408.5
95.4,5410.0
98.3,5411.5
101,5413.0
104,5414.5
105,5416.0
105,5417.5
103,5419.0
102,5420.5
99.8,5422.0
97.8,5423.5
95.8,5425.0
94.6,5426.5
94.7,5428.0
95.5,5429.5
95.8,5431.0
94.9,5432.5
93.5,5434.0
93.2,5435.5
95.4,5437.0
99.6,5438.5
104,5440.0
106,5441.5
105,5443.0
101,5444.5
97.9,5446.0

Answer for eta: 95.8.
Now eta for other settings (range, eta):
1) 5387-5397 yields 102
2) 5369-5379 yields 109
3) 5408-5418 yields 105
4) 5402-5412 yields 99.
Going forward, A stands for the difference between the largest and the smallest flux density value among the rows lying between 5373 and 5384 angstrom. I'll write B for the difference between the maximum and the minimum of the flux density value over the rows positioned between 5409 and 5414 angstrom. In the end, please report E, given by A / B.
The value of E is 2.1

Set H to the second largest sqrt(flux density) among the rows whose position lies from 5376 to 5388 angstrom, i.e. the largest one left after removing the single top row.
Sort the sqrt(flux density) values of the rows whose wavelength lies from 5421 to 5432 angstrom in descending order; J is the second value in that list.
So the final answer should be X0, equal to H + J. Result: 20.3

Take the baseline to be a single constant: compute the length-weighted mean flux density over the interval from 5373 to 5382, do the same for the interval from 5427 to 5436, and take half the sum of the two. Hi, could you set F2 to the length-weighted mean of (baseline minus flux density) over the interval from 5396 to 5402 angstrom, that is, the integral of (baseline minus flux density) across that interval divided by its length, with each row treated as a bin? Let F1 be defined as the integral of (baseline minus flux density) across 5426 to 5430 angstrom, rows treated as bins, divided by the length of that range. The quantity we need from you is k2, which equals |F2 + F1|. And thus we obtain 9.0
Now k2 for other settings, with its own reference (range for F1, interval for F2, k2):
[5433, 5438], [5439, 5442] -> 1.4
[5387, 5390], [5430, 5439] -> 3.7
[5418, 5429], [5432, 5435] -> 7.8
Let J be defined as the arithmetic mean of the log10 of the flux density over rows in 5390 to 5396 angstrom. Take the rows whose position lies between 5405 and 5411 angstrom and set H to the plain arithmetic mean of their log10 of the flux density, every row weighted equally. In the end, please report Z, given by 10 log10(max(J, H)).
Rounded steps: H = 1.98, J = 2.00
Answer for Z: 3.01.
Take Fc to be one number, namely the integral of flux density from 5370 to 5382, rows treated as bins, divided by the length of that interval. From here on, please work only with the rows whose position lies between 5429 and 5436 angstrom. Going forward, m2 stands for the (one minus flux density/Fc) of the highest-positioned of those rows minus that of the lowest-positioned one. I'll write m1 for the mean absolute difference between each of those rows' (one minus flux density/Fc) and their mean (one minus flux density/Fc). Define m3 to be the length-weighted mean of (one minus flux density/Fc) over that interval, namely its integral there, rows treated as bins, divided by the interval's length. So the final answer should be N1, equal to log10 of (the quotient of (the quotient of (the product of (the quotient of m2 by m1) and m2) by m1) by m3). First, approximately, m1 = 0.010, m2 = 0.02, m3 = 0.082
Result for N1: 1.8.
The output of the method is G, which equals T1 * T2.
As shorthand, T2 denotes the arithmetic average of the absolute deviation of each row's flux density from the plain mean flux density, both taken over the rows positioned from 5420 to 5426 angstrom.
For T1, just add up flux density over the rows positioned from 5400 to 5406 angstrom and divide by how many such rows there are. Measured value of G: 201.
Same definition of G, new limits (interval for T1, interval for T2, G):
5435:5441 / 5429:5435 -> 71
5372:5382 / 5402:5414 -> 209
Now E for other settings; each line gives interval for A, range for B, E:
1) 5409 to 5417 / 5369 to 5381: 0.7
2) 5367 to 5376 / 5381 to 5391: 0.9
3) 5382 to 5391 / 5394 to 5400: 3.3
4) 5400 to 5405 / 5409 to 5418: 0.2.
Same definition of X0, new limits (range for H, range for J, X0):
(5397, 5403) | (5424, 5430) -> 19.6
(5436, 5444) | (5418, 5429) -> 20.3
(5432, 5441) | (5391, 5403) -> 19.9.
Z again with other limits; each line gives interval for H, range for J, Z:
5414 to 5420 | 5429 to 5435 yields 3.05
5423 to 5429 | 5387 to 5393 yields 3.02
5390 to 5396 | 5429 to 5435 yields 3.01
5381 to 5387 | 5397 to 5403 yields 3.04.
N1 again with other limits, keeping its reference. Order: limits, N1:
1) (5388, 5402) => 1.9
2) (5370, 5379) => 2.6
